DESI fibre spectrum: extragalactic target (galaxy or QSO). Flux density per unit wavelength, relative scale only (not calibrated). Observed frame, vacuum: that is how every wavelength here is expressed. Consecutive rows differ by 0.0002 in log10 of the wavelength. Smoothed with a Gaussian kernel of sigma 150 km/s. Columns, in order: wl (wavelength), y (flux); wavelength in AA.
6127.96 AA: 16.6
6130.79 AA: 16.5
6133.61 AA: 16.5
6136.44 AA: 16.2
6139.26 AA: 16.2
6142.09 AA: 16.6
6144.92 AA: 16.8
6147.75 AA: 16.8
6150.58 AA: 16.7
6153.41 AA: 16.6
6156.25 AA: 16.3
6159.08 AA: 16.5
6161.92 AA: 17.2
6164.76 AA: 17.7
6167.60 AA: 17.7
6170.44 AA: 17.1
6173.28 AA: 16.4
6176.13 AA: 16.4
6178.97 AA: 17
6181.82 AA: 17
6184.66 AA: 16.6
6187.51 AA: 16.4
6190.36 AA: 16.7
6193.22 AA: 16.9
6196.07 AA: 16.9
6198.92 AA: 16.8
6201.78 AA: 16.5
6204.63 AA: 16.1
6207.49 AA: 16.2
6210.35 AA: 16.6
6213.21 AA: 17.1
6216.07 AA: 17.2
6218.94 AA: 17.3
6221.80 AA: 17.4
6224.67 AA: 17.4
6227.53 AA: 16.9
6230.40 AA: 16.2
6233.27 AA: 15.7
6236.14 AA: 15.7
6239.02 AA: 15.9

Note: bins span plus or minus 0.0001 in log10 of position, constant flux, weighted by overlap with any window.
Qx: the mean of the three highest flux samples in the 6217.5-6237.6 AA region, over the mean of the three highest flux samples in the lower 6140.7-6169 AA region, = 0.99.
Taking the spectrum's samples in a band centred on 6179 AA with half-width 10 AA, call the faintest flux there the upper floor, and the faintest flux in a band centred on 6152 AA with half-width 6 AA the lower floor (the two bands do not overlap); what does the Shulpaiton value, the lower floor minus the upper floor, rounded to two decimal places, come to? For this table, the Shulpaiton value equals -0.10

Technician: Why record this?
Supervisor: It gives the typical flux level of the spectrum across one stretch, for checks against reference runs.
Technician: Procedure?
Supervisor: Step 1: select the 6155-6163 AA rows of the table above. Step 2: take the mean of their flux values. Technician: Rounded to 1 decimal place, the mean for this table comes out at 16.7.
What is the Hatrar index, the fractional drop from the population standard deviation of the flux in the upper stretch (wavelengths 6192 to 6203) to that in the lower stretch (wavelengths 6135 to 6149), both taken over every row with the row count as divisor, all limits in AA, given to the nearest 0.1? -0.7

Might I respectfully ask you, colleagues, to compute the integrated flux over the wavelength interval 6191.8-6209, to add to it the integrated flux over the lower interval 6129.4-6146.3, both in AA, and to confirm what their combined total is 563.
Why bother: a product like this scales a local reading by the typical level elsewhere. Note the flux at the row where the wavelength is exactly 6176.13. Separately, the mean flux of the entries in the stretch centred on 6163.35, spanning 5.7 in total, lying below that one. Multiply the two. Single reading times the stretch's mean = 286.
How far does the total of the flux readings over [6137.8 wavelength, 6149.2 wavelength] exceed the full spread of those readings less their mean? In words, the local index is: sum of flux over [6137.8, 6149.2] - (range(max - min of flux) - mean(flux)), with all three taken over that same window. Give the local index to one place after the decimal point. 82.4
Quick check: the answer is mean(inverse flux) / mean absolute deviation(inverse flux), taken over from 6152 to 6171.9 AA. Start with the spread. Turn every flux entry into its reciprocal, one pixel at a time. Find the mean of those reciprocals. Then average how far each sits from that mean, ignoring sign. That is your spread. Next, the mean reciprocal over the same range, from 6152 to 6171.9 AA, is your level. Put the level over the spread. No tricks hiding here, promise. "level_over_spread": 36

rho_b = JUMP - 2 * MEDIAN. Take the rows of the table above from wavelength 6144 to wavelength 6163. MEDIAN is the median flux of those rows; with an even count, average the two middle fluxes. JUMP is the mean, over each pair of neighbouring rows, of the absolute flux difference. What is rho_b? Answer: -33.2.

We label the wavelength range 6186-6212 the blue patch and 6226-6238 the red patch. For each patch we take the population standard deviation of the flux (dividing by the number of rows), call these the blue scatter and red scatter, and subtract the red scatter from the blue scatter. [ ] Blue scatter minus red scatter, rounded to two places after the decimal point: -0.22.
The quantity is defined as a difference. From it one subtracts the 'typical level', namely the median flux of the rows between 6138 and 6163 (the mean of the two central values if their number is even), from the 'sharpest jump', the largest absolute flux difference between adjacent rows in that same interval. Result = -15.90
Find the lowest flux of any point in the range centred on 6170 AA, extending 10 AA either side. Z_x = 16.4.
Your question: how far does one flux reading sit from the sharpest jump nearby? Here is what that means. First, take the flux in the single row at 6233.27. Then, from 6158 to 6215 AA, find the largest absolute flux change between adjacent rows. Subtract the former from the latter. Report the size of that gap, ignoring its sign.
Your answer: 15.0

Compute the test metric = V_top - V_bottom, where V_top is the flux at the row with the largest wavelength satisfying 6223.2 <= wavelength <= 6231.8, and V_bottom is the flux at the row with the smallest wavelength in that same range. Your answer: -1.2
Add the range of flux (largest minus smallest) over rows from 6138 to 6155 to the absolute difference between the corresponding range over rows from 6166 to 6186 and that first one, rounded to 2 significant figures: 1.3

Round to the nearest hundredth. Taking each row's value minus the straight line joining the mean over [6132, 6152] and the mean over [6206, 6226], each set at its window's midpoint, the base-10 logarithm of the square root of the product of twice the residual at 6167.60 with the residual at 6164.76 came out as 0.15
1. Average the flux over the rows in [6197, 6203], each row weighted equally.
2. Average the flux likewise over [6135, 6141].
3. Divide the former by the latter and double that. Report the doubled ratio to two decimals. 2.06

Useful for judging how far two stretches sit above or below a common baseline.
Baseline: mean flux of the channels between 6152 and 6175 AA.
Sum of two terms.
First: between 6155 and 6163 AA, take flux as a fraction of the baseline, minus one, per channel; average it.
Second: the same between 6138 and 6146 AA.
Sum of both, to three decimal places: -0.040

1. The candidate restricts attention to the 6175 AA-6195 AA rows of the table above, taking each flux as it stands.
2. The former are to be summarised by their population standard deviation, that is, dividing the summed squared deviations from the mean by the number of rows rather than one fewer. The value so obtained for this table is 0.2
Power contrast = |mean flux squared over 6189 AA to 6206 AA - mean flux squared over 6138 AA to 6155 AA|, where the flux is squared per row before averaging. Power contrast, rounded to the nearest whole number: 1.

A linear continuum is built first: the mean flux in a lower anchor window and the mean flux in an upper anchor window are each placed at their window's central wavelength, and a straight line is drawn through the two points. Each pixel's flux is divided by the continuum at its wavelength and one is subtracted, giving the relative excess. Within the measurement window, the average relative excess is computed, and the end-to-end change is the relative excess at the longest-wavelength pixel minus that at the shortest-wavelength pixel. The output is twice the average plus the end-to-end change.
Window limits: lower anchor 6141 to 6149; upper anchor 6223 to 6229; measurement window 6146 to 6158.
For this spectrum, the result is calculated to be -0.05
